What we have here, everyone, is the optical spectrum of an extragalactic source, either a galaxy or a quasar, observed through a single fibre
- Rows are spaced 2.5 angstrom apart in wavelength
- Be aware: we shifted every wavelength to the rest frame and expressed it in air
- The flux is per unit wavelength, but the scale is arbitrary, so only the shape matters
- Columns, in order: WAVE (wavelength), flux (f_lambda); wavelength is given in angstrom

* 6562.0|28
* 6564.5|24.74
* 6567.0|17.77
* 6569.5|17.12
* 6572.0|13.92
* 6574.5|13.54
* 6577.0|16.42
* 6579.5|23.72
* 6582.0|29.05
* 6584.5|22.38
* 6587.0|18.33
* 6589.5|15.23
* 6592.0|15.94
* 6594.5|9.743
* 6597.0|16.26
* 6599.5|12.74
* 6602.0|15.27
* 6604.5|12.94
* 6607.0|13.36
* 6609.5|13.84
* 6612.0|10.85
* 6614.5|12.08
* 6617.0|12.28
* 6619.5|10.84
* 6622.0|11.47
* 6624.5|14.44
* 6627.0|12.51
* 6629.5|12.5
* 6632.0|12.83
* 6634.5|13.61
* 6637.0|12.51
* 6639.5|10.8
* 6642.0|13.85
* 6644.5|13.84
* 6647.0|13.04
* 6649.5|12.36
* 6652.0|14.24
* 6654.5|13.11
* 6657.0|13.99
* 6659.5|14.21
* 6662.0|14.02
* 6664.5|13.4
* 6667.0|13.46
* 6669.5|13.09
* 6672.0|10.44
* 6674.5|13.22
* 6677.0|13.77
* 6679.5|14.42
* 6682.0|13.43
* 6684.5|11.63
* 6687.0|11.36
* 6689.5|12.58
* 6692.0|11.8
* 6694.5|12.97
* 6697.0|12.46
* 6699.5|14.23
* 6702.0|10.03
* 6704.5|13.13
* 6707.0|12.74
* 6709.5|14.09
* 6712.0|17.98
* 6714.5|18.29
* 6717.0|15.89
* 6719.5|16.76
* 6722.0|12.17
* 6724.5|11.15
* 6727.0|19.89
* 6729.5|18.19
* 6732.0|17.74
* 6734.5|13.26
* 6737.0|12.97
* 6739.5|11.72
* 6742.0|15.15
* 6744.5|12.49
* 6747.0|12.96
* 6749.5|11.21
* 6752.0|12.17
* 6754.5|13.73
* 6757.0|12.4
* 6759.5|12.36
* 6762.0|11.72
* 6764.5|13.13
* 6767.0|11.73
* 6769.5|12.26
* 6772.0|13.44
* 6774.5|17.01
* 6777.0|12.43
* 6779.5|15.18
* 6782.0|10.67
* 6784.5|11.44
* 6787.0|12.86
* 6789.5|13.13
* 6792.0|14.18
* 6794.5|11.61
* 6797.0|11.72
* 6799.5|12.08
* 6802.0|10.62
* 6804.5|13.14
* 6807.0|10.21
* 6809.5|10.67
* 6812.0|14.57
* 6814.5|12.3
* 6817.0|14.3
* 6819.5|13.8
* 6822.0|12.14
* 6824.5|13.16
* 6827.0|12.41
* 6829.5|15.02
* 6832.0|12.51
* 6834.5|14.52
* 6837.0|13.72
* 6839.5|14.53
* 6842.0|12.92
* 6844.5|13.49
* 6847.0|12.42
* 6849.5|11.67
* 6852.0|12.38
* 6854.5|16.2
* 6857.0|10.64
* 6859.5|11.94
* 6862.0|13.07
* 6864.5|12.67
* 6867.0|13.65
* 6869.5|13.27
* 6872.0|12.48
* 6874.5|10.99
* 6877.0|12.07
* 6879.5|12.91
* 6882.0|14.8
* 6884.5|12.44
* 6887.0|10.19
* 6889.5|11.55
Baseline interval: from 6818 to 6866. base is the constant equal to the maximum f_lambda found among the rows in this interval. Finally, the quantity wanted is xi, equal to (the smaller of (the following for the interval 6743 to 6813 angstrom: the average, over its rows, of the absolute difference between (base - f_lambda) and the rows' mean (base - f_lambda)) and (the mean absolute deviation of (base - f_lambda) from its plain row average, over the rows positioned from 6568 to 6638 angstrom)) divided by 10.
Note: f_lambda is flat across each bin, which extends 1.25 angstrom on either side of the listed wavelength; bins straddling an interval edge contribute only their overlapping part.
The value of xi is 0.11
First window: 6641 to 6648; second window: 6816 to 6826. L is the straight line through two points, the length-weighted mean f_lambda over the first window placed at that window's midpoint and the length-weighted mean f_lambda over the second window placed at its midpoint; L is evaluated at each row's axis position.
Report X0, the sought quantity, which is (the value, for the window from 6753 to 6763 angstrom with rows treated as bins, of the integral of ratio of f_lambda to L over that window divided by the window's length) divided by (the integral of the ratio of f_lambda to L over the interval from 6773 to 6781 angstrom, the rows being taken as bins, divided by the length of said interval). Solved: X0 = 0.85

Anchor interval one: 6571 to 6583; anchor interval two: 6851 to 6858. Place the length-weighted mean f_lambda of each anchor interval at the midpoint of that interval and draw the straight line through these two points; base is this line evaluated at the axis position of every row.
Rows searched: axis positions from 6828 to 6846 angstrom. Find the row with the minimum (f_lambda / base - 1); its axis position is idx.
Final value 6832.0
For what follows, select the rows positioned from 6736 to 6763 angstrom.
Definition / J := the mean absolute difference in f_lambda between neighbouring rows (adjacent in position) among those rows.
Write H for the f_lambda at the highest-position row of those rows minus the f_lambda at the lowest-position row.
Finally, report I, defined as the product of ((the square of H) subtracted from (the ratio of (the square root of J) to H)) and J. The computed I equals -4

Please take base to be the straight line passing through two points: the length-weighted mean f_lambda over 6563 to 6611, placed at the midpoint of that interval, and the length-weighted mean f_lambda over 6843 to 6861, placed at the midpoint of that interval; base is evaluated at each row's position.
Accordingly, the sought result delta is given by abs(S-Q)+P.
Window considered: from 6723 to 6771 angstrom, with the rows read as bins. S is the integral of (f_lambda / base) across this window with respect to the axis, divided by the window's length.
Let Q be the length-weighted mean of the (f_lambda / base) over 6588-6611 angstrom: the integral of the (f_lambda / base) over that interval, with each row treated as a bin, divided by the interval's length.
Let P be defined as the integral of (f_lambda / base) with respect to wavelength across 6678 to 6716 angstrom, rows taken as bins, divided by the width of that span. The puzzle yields 0.99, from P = 0.88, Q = 0.83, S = 0.94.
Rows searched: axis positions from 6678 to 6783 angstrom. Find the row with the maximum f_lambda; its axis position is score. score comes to 6727.0 angstrom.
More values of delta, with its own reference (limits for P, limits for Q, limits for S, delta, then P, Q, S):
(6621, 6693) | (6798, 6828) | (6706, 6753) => 0.88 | 0.82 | 0.93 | 0.99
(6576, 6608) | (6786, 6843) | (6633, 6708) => 1.15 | 1.01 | 0.97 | 0.83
